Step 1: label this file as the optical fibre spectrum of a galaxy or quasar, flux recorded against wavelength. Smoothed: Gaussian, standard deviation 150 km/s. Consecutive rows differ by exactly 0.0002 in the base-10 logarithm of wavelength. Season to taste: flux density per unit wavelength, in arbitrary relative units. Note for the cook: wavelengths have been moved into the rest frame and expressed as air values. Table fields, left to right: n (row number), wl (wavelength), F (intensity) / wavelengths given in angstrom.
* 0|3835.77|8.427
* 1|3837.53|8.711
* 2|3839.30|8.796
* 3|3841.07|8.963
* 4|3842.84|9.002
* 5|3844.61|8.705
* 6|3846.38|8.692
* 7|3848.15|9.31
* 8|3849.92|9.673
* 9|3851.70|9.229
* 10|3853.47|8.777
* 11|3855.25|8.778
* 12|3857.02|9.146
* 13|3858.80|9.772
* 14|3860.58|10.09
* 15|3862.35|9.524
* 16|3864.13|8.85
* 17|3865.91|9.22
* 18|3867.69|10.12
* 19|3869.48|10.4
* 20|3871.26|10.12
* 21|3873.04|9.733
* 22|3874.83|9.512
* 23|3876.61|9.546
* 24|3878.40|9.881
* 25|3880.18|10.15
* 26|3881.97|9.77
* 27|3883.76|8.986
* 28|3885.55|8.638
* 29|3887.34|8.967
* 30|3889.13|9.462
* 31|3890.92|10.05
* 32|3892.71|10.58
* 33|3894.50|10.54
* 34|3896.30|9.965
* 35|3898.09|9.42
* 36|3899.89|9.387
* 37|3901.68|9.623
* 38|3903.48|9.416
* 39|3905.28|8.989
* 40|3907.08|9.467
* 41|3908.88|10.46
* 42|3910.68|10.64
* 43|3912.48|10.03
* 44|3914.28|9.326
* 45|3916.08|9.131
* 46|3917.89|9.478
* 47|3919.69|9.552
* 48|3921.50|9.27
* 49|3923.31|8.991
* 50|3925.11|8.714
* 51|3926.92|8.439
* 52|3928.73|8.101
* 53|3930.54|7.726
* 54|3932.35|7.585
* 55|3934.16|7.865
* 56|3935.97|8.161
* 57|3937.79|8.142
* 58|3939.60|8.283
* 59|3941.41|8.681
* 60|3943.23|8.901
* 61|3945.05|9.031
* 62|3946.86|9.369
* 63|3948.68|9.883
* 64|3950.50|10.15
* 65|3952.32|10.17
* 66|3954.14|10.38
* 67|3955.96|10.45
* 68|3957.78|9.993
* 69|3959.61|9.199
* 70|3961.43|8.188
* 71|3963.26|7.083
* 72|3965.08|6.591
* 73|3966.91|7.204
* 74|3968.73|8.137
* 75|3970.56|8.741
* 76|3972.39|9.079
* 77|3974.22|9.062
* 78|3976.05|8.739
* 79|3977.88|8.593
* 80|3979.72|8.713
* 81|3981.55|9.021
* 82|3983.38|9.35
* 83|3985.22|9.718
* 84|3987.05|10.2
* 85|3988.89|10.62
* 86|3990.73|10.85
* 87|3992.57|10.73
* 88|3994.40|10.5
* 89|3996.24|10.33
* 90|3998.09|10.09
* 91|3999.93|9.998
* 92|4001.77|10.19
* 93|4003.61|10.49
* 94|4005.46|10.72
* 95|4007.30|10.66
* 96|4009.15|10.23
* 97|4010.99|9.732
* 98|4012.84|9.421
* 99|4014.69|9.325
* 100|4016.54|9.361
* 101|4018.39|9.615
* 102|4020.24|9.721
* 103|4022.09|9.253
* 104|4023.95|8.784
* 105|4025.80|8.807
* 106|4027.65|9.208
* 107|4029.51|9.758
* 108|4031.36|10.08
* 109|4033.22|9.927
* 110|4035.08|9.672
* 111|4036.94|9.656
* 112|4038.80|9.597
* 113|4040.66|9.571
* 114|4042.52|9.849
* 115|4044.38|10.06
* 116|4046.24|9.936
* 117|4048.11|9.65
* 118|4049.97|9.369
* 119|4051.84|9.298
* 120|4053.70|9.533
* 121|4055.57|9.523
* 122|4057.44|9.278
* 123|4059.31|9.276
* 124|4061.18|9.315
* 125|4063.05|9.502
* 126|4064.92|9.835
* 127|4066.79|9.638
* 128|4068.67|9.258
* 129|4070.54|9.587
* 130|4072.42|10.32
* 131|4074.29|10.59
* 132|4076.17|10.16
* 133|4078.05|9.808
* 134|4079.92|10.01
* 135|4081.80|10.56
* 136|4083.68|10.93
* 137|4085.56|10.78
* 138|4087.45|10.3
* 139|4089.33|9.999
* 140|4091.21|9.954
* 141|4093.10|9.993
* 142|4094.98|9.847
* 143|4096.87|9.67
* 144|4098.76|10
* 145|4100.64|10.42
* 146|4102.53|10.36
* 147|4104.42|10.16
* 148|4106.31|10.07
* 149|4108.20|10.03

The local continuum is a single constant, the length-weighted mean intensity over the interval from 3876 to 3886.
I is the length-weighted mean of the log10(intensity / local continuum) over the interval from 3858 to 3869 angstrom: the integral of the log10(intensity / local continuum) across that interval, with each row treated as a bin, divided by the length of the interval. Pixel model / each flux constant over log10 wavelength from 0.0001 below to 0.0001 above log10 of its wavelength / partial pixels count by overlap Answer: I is 0.004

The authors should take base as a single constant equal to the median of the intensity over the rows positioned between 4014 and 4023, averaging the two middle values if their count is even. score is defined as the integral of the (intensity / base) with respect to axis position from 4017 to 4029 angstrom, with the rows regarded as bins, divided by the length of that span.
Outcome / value 0.99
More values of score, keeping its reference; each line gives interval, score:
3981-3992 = 1.07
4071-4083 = 1.09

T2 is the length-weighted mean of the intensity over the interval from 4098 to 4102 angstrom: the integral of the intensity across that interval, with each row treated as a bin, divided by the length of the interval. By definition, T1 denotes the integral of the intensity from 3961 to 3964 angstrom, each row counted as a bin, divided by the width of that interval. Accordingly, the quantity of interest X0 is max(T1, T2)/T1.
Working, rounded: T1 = 7.6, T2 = 10.3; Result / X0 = 1.4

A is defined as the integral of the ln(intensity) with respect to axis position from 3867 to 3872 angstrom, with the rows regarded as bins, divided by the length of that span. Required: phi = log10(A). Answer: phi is 0.366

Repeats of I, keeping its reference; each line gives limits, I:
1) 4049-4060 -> -0.007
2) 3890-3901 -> 0.020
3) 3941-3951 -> -0.010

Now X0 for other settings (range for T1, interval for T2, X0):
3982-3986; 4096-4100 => 1.0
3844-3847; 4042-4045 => 1.1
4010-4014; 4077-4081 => 1.0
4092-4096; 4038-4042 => 1.0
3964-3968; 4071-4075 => 1.5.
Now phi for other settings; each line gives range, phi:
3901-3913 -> 0.358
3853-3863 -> 0.350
